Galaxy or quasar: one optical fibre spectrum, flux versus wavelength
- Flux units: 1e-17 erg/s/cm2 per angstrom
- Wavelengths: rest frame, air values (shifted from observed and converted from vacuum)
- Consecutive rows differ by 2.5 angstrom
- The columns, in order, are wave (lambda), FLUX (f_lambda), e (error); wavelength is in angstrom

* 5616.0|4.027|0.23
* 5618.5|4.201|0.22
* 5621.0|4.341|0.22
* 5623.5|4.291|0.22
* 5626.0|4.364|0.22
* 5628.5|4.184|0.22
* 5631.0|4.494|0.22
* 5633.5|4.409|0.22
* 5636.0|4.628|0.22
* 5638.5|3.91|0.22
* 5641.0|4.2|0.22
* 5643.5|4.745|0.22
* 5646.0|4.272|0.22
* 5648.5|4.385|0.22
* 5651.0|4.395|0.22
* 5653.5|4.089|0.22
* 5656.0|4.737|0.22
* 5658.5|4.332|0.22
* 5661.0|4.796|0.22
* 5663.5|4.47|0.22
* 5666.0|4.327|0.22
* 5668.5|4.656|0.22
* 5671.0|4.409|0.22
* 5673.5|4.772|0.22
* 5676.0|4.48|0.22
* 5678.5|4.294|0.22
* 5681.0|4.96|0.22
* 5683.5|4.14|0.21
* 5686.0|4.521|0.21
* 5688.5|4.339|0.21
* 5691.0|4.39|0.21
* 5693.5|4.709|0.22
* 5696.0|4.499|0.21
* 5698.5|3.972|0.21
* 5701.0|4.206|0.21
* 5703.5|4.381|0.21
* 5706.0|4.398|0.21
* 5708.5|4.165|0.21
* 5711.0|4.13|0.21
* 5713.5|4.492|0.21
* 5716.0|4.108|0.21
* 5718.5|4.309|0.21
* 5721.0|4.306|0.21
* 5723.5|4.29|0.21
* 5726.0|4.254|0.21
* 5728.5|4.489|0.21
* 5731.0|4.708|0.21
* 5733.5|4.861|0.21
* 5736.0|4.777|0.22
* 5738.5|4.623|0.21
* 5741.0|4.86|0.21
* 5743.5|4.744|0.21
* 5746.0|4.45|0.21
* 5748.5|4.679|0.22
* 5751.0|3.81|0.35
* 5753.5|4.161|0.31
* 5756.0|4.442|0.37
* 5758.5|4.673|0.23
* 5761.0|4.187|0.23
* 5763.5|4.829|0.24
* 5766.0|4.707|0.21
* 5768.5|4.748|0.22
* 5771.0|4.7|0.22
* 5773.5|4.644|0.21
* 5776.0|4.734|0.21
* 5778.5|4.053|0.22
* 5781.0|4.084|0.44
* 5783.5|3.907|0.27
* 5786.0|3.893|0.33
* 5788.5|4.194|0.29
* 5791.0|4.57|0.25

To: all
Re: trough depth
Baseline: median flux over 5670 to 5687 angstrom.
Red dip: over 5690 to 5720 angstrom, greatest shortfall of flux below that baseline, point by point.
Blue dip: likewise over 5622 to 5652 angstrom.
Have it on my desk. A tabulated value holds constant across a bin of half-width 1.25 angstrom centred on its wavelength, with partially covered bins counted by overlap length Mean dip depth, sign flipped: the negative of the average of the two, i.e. -0.54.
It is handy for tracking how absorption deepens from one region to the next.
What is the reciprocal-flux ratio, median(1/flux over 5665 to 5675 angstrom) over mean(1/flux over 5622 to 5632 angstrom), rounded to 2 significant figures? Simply 0.96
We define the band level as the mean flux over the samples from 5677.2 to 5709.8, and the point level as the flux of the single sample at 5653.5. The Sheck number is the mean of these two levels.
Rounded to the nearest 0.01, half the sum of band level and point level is 4.24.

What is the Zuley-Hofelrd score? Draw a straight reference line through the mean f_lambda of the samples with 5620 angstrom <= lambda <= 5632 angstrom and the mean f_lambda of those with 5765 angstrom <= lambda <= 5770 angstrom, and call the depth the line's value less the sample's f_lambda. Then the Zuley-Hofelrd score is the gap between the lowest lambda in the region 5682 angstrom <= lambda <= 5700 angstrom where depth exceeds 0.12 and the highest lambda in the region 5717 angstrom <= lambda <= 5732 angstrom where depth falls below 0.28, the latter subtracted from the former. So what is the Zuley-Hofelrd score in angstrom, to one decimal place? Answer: -47.5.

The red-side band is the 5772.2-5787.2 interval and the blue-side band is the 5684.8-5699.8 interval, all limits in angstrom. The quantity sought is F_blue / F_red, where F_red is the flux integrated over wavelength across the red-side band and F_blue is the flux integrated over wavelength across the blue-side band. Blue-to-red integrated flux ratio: 1.04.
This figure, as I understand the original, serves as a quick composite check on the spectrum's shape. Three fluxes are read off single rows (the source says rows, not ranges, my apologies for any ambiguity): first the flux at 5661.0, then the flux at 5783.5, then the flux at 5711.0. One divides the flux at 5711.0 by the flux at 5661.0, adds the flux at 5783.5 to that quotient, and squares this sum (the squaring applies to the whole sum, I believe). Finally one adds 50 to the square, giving 73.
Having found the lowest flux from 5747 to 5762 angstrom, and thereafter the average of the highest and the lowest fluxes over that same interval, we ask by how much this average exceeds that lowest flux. 0.43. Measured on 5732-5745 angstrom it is 0.12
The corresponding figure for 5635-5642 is 0.36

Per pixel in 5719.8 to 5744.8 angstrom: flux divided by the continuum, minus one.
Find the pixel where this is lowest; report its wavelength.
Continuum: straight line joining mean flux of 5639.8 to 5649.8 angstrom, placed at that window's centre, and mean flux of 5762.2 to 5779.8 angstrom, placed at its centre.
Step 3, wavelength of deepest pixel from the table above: 5726.0 angstrom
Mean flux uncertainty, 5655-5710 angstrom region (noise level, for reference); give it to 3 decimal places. 0.215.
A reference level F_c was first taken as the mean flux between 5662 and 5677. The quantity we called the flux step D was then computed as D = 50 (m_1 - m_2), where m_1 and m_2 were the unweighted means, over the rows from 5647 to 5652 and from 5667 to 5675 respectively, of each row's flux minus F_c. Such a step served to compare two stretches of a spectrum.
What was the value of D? -11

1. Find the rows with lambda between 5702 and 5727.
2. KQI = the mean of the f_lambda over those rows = 4.28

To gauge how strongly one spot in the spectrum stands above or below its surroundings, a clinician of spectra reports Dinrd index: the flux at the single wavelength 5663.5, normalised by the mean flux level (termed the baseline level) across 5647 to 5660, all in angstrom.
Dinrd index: 1.02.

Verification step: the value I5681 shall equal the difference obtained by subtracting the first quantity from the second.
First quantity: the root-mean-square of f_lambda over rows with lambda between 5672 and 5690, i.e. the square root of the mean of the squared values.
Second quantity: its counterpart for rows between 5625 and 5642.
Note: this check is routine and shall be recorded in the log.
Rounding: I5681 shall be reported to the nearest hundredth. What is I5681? -0.19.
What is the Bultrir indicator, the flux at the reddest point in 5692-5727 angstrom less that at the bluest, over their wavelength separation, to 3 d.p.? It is -0.014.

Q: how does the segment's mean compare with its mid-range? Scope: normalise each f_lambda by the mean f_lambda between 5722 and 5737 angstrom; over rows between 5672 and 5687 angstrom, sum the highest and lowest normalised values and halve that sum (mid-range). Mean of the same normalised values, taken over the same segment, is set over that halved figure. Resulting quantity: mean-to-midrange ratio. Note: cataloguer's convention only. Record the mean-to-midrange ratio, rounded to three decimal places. 0.995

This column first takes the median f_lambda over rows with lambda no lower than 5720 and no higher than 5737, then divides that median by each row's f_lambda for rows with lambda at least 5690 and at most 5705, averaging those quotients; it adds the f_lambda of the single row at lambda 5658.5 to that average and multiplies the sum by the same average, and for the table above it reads 5.54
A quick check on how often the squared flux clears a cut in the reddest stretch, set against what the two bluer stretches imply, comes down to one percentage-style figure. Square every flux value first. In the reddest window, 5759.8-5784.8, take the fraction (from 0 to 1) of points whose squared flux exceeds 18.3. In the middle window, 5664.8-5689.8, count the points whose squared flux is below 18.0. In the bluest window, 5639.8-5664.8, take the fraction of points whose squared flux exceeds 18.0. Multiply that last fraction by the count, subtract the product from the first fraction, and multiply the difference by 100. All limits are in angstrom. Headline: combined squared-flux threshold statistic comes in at -20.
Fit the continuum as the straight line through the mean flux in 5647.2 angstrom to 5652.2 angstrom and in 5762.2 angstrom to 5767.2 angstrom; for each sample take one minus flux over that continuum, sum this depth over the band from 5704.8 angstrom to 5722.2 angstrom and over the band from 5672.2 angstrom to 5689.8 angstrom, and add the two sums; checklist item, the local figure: 0.48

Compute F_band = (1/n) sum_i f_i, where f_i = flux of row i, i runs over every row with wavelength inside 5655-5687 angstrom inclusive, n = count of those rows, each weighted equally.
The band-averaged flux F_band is 4.53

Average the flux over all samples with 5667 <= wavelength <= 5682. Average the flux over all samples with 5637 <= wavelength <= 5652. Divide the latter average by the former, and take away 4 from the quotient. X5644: -3.06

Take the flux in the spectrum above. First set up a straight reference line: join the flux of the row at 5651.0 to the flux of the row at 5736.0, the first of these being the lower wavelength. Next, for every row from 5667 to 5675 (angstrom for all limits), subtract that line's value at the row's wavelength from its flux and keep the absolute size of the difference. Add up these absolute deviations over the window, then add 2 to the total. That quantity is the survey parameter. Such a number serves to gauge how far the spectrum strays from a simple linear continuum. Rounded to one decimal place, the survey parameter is 2.5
